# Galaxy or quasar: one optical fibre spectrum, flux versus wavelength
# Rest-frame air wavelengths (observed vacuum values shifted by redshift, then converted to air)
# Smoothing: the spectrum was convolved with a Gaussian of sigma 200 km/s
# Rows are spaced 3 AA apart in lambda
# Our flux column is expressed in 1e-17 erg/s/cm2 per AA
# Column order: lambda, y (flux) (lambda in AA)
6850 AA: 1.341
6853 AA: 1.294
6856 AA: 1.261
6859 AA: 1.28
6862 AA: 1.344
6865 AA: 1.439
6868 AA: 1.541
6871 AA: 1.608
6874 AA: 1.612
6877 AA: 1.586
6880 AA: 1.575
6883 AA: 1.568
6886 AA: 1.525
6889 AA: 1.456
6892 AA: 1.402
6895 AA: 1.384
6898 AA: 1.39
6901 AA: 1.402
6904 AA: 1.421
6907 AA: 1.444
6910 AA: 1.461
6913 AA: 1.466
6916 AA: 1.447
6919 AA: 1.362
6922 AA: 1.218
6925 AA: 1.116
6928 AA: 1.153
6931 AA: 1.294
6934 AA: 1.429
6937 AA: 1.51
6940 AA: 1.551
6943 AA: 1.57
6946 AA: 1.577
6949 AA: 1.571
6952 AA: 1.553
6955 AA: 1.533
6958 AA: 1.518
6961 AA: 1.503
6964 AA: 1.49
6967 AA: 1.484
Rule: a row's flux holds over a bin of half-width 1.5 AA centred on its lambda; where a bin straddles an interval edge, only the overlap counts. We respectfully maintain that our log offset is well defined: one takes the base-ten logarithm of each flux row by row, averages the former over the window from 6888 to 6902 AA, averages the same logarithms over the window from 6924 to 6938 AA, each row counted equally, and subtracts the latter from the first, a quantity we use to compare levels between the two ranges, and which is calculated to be 0.037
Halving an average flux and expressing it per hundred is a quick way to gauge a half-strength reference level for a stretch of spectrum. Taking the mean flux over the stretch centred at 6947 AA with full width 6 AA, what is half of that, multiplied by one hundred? 78.7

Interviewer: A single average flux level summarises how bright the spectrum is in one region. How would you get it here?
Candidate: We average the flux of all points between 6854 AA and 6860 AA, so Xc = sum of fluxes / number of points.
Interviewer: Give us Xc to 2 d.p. 1.27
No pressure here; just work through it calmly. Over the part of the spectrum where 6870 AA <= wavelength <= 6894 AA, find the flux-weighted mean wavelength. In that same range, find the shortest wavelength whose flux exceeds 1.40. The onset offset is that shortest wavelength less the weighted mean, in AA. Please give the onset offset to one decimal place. -10.2 AA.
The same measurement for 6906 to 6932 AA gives -11.4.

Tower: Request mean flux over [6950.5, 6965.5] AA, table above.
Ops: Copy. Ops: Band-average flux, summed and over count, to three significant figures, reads 1.52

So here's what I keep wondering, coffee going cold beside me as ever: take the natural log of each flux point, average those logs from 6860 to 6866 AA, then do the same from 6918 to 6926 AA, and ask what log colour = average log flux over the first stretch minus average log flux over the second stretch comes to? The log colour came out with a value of 0.12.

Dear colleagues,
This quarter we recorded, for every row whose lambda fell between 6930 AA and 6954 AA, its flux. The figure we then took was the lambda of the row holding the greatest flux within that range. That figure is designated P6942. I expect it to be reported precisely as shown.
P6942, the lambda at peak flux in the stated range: 6946 AA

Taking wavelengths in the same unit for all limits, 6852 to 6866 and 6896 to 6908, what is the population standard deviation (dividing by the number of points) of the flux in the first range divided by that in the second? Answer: 3.1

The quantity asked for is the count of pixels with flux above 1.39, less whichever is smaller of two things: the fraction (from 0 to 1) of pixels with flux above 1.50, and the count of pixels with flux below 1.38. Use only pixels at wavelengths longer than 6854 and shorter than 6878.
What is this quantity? 4.50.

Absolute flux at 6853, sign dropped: 1.29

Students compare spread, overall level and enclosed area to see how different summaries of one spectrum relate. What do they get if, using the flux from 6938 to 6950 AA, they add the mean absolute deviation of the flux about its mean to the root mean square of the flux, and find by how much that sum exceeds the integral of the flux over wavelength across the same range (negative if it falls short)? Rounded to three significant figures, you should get -17.2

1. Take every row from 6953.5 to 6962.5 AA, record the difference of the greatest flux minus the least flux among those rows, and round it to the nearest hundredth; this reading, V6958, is 0.03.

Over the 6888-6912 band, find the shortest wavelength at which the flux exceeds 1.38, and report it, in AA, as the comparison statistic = 6889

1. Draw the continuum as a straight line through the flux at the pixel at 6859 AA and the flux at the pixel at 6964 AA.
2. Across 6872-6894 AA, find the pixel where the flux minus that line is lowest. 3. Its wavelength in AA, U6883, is 6892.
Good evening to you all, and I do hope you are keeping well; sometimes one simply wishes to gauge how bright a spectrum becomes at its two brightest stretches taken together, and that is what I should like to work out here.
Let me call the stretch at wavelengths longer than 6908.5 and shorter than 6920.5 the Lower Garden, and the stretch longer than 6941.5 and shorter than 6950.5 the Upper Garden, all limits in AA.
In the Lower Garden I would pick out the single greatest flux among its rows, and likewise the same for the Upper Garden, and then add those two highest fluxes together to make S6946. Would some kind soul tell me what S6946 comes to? 3.04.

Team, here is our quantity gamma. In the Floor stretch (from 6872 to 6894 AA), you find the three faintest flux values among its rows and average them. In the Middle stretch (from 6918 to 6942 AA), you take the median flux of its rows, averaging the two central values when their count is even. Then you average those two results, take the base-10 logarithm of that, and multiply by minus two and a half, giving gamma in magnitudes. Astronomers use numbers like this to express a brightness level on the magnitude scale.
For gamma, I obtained -0.361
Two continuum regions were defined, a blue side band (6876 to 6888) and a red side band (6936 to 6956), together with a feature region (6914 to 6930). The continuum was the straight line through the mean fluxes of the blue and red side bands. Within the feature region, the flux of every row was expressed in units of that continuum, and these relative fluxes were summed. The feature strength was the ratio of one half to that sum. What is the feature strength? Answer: 0.12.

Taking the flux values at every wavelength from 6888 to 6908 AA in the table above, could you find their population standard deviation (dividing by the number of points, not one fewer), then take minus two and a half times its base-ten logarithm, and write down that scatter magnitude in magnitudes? 3.99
